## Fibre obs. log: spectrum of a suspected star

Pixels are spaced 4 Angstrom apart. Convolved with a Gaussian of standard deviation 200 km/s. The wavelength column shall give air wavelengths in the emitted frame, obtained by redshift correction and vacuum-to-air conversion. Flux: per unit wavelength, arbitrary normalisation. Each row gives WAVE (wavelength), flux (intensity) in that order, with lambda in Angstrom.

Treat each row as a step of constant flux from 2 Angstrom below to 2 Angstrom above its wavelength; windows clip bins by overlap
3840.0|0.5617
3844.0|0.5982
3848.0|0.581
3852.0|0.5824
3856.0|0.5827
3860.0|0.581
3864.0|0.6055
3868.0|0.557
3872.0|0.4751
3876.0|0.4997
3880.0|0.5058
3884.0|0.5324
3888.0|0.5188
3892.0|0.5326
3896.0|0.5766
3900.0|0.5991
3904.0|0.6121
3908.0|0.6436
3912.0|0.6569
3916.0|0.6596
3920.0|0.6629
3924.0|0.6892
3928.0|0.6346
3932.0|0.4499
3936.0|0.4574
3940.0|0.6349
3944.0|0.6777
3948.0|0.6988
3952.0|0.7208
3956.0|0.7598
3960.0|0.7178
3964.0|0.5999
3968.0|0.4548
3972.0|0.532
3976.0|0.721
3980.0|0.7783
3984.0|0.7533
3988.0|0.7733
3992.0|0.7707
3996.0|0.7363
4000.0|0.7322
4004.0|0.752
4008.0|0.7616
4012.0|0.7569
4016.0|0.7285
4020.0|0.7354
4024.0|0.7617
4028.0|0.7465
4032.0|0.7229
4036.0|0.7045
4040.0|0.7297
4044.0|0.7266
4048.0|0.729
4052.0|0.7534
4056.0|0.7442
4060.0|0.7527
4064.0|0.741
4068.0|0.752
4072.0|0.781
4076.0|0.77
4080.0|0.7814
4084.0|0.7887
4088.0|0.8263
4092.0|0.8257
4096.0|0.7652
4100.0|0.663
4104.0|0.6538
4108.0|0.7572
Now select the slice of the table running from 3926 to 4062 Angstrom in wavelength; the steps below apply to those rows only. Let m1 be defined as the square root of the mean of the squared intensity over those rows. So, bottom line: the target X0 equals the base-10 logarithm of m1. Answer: -0.15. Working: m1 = 0.70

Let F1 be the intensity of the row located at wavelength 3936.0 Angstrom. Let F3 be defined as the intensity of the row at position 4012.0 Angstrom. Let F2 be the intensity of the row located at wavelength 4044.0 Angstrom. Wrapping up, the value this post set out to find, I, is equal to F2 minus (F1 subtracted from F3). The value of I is 0.43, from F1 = 0.4574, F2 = 0.7266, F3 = 0.7569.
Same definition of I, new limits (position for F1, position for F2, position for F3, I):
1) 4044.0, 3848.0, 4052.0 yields 0.55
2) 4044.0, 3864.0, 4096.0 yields 0.57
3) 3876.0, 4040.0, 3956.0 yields 0.47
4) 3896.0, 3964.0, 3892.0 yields 0.64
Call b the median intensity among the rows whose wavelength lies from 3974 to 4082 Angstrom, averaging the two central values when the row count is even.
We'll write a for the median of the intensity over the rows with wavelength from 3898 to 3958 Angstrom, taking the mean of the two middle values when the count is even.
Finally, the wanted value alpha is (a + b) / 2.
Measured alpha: 0.704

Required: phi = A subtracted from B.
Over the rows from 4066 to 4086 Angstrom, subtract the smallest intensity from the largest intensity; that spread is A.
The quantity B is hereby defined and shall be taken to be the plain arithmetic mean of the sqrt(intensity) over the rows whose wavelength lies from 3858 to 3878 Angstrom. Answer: 0.70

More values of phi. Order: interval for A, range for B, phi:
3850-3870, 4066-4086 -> 0.83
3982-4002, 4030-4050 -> 0.81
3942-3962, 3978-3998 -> 0.79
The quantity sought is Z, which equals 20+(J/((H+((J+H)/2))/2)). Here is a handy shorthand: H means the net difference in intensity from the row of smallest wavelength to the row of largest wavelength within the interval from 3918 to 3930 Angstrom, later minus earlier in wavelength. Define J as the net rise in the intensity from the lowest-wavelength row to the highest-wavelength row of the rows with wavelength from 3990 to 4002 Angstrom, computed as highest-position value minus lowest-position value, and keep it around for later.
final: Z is 21.2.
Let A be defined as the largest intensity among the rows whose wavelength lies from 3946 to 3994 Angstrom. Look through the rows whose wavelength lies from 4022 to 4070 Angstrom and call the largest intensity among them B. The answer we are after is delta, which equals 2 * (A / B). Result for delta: 2.04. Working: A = 0.7783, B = 0.7617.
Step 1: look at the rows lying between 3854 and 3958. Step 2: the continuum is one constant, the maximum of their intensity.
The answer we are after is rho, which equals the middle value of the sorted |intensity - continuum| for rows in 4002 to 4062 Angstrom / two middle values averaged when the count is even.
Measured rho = 0.016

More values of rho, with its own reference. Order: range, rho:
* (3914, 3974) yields 0.100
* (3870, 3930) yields 0.161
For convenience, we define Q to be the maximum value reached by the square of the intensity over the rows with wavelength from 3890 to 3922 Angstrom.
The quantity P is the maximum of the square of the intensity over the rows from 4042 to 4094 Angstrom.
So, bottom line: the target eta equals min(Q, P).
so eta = 0.44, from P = 0.68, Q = 0.44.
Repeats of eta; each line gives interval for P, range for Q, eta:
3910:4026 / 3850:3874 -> 0.37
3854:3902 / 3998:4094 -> 0.37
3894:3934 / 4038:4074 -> 0.47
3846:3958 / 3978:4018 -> 0.58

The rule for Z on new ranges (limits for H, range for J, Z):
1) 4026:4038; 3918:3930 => 20.7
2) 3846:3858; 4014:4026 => 23.5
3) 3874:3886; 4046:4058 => 20.5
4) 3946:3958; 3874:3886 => 20.6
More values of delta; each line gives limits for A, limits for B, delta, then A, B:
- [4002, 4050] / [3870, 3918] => 2.31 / 0.7617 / 0.6596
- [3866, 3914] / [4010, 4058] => 1.72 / 0.6569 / 0.7617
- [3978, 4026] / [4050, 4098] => 1.88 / 0.7783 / 0.8263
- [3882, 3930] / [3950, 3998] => 1.77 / 0.6892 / 0.7783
